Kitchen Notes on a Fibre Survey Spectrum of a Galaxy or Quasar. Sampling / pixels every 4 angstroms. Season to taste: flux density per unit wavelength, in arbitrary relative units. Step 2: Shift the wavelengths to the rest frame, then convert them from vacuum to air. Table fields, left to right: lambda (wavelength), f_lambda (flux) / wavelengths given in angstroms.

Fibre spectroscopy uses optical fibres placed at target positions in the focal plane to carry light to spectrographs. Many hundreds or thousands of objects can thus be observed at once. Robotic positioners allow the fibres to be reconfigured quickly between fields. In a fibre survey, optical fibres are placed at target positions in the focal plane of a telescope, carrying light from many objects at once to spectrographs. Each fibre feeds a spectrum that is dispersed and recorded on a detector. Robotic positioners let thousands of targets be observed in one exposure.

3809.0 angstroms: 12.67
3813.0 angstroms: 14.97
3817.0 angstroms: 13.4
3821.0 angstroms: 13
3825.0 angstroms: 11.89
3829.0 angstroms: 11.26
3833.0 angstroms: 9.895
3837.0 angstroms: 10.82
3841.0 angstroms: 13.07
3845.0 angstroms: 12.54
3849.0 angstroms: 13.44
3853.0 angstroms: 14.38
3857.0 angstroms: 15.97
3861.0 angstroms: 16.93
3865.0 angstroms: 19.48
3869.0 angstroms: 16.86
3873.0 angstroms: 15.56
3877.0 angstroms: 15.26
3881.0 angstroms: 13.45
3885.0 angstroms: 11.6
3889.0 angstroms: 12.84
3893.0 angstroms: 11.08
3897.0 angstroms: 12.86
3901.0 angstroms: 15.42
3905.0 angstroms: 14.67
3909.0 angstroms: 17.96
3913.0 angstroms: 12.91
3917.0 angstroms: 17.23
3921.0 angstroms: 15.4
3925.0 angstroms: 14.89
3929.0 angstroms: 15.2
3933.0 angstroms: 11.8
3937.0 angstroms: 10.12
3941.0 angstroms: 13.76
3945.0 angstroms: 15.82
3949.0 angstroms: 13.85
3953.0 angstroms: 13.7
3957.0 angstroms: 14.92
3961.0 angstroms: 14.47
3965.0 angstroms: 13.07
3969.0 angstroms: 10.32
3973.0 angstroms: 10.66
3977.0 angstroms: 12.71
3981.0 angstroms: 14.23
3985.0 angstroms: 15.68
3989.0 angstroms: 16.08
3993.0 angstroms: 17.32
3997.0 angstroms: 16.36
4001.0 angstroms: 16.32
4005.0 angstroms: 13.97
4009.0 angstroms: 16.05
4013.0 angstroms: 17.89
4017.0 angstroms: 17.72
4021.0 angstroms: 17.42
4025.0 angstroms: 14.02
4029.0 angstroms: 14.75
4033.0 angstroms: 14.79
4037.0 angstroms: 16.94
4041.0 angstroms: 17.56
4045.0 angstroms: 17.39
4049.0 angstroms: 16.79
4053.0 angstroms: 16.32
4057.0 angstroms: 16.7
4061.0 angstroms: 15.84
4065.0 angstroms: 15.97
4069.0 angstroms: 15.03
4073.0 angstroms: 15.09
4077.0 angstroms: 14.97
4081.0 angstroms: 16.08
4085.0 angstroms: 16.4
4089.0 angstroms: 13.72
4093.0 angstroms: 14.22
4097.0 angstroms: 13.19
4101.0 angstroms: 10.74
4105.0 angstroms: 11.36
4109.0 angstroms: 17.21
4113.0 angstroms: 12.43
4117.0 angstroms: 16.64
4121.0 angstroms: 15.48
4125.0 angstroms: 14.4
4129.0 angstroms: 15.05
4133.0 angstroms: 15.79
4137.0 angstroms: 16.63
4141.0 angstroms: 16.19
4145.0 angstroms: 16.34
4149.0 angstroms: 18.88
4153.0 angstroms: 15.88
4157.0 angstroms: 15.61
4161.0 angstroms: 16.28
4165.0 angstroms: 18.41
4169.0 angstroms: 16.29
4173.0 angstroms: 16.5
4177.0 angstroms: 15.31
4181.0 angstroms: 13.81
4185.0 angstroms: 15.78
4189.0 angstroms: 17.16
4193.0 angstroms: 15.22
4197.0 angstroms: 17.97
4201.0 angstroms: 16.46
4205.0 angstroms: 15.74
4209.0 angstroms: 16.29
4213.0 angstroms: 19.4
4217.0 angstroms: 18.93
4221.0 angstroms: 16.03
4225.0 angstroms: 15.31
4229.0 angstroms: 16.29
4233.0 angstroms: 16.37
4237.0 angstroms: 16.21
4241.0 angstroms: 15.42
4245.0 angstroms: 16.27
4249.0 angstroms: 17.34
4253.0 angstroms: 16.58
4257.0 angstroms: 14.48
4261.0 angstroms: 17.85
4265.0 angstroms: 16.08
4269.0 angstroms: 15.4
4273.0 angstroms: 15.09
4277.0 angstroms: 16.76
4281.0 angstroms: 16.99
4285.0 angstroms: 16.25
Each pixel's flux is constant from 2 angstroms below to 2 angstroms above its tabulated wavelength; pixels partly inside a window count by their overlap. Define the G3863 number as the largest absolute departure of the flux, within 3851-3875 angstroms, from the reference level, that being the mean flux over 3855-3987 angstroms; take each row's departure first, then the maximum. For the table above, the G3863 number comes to 5.2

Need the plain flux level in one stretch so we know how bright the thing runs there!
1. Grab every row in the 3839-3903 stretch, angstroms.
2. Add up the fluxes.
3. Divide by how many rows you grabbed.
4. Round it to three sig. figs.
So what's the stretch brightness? 14.4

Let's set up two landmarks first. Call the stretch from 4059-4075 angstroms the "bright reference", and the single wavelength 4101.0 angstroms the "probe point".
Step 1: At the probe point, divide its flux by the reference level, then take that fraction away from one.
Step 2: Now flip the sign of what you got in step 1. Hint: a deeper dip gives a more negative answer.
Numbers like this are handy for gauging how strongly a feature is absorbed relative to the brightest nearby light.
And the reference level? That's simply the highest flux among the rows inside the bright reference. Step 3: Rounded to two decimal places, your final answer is -0.33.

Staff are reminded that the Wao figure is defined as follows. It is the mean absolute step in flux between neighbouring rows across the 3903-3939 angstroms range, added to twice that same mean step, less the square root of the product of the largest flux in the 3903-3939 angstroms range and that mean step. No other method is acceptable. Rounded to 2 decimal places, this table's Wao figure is 0.88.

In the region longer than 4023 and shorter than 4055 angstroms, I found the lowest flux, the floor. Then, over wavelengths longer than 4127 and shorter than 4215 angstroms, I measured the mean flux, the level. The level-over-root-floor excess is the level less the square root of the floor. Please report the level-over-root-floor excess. 12.7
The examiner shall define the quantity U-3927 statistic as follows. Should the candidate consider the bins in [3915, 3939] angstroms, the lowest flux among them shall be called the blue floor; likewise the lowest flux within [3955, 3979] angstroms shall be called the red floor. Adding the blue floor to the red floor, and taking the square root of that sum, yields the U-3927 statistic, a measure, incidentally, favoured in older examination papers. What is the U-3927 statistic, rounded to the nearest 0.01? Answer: 4.52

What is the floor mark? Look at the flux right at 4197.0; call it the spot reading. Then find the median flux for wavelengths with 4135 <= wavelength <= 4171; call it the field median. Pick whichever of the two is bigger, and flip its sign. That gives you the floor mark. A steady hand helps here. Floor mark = -18.0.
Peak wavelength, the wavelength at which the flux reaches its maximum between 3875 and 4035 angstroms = 3909.0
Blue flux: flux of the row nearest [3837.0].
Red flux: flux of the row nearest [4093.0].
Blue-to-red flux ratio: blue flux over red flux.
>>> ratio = 0.76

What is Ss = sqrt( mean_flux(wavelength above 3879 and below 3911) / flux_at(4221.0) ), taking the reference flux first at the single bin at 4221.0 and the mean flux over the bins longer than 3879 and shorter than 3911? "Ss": 0.926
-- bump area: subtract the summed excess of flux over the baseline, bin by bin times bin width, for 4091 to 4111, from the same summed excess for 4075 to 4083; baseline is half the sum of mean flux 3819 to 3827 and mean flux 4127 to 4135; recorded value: 25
